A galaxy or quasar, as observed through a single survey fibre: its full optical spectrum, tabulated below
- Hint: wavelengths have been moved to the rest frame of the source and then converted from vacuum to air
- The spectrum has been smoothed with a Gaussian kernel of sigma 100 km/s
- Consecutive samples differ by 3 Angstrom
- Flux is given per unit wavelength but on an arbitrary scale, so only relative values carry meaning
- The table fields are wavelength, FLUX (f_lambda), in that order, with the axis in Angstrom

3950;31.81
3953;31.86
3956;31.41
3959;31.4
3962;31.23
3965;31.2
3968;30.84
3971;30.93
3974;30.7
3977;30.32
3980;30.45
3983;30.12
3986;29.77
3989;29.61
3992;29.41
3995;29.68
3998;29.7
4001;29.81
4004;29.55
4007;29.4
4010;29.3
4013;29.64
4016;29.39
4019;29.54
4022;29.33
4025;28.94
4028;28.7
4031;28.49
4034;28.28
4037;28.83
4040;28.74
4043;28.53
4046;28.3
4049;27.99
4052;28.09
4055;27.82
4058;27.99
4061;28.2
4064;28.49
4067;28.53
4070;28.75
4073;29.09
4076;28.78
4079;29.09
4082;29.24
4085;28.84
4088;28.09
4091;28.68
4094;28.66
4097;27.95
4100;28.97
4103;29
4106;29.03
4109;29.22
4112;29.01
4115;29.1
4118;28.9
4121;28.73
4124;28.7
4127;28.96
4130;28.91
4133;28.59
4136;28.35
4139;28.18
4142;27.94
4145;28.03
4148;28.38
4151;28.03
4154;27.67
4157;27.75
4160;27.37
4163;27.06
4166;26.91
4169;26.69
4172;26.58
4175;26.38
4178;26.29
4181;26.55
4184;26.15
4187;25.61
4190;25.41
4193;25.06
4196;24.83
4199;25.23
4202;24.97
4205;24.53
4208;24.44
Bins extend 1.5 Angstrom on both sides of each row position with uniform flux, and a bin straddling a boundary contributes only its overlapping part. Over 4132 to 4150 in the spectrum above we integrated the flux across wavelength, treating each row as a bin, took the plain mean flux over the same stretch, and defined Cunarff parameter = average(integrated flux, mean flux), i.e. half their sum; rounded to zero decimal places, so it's 268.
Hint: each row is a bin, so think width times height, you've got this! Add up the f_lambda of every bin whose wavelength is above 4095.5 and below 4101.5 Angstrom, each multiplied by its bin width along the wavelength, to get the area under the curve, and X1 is 171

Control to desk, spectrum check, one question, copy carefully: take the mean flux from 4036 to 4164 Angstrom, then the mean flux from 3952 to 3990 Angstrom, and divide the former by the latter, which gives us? 0.926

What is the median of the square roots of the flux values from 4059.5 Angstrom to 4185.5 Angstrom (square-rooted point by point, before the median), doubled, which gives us 10.7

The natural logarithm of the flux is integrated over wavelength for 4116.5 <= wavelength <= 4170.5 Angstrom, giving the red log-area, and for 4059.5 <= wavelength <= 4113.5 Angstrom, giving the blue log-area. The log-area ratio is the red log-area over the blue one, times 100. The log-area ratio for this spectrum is 99.3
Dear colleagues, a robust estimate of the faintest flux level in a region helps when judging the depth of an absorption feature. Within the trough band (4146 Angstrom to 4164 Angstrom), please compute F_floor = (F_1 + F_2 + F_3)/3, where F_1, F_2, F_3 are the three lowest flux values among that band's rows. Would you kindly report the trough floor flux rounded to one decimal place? 27.4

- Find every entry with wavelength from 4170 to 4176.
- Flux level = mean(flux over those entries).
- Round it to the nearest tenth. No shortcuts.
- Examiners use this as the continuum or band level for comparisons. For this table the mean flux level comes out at 26.5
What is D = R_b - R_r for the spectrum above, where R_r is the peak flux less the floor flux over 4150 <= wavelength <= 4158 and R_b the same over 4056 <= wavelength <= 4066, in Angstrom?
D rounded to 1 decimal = 0.1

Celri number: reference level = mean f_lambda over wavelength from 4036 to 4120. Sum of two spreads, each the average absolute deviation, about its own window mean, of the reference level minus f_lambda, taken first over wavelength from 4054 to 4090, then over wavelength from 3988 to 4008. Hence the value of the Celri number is 0.51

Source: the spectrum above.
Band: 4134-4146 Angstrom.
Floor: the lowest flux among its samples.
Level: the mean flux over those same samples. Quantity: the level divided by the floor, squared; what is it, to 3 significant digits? 1.01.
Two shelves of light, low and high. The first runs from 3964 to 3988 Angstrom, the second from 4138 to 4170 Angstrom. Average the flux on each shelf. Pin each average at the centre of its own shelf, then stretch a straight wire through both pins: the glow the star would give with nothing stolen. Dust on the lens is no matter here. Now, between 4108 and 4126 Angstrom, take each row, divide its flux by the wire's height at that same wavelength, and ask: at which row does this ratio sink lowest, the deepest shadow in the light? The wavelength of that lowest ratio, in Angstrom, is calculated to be 4121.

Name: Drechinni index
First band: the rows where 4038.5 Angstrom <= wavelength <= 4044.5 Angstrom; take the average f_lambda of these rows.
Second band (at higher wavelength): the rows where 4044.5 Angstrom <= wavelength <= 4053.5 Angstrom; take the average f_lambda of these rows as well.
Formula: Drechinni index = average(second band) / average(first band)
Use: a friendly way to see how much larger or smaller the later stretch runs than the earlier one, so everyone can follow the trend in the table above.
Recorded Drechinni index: 0.98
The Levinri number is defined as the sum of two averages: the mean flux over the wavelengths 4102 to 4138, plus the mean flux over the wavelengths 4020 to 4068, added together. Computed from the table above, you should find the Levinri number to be 57.3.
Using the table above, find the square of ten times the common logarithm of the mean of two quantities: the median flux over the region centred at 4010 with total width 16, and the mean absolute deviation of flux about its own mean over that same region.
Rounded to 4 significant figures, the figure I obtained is 136.6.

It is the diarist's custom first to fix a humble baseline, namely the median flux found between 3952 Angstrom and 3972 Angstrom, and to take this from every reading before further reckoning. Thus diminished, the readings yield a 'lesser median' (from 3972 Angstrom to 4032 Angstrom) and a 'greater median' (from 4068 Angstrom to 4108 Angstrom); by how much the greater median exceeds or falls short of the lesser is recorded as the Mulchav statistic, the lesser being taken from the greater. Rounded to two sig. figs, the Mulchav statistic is -0.74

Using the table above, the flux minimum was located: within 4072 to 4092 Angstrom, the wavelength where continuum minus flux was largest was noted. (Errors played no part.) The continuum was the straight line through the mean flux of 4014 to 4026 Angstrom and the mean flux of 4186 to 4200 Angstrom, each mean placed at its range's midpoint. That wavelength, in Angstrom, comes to 4088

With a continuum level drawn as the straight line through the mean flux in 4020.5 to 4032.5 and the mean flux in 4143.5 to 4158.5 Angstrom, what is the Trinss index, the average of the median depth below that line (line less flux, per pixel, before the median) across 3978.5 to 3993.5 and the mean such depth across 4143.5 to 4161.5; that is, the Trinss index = -0.3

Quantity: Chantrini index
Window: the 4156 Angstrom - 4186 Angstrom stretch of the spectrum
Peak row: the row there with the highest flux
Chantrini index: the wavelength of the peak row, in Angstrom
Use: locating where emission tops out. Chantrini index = 4157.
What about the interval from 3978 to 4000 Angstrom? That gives 3980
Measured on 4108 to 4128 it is 4109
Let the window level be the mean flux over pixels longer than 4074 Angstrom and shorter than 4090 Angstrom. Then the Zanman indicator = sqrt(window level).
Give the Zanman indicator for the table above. 5.37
